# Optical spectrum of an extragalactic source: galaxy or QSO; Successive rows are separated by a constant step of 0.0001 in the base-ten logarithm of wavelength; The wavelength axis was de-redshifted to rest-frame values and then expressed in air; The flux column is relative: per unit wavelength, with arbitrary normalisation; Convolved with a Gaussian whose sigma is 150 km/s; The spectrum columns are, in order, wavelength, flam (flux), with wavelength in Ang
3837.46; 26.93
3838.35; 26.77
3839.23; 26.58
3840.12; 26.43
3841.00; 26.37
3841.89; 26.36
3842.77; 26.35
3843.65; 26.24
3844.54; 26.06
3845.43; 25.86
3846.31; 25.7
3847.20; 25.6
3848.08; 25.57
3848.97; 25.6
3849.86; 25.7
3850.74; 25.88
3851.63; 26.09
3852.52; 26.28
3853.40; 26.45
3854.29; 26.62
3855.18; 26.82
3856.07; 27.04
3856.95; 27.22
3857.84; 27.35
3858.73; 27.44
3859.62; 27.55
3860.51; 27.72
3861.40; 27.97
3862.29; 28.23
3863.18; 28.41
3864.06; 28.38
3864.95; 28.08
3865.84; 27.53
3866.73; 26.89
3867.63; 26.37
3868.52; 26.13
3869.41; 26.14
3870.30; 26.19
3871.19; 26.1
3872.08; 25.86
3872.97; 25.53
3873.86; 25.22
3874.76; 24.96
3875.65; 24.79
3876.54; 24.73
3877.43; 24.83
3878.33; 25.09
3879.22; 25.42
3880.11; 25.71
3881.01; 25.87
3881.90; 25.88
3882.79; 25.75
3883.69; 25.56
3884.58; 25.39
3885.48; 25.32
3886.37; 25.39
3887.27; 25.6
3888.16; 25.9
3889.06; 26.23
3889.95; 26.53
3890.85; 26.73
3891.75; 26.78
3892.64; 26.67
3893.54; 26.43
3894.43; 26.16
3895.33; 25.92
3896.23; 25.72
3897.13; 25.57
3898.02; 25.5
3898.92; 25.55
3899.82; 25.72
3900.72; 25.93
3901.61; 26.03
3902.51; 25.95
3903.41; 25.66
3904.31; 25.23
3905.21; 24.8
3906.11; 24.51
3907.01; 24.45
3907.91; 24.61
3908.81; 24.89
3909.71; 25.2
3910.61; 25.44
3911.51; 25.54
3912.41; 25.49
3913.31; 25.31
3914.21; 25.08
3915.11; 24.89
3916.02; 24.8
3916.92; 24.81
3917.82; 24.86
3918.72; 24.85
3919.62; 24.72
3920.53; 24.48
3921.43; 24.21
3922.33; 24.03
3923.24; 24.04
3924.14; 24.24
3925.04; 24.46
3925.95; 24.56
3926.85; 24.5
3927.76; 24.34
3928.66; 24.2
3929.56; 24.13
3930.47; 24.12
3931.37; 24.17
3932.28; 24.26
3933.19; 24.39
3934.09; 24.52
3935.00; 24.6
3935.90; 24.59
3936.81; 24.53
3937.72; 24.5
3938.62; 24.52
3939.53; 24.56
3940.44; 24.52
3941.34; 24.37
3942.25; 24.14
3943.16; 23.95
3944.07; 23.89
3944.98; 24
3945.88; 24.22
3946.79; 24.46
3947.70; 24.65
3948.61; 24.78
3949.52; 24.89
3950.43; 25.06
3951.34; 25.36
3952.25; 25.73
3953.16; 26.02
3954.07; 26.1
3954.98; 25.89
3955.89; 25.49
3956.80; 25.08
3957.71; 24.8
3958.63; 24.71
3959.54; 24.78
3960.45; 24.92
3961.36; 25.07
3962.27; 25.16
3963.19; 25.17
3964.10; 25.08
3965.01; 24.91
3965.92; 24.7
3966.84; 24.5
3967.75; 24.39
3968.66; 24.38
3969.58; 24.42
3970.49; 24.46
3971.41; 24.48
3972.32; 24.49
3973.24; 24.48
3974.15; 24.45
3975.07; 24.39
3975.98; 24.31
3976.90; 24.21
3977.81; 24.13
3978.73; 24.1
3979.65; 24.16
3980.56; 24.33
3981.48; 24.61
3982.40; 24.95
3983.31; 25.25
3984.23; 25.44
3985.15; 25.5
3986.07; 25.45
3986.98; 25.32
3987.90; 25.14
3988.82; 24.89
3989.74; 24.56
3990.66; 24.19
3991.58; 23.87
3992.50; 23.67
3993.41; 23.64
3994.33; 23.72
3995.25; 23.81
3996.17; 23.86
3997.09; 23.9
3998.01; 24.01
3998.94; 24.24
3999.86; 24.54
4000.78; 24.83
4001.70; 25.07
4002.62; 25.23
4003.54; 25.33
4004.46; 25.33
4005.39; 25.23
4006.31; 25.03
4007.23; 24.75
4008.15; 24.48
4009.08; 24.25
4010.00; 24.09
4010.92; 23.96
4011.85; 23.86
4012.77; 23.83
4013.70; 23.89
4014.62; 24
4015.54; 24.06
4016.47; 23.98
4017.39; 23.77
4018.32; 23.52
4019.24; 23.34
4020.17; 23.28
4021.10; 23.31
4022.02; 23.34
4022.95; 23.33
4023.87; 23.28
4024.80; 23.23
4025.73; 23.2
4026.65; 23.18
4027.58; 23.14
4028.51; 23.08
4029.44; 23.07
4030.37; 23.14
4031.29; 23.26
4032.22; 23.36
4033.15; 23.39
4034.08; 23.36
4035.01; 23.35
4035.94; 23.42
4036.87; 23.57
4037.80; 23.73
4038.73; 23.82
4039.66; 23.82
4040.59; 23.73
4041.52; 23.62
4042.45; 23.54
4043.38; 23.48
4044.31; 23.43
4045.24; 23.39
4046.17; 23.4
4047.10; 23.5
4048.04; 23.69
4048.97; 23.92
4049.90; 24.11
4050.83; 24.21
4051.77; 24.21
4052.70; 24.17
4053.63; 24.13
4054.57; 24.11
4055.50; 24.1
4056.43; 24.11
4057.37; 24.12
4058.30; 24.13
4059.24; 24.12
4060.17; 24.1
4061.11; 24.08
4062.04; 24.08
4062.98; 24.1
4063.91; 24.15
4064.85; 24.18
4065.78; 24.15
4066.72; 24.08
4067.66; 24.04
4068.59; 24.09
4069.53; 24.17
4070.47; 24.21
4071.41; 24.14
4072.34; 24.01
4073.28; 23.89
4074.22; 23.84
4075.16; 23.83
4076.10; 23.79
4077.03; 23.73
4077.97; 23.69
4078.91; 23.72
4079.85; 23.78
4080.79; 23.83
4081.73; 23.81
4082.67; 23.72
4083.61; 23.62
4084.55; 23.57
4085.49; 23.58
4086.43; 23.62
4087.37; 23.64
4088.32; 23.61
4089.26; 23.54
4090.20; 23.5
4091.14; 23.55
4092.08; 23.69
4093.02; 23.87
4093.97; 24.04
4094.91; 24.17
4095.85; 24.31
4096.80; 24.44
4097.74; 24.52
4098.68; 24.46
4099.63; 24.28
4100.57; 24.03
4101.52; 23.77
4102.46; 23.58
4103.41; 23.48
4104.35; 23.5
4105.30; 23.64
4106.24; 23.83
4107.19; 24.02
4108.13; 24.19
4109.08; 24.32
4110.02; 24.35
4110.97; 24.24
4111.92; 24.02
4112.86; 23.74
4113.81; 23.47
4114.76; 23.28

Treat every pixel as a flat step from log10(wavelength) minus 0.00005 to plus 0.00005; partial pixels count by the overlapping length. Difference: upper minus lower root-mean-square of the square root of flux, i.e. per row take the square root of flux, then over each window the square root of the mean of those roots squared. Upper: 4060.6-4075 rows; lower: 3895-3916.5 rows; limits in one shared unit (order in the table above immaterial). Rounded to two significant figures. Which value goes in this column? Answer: -0.13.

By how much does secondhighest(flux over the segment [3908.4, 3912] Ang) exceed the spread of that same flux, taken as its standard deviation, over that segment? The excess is 25.2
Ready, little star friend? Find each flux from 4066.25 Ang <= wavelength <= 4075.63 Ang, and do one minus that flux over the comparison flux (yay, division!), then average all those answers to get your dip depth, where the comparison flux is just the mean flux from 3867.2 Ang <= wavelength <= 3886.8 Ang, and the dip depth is 0.06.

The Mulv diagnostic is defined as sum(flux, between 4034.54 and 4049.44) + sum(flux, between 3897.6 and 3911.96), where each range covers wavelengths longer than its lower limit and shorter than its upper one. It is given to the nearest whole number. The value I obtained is 782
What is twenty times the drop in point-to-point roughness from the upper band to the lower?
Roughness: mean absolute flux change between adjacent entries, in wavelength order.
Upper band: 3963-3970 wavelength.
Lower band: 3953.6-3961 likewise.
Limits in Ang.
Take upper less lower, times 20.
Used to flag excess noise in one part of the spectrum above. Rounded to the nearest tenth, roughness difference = -2.2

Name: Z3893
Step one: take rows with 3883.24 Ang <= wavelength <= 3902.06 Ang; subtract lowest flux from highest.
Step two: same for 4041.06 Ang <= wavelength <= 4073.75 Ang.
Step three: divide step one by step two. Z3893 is 1.8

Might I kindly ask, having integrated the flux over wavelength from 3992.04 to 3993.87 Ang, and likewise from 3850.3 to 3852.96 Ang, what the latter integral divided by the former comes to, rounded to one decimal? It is 1.6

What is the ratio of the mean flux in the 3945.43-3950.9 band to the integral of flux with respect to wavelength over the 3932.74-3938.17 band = 0.185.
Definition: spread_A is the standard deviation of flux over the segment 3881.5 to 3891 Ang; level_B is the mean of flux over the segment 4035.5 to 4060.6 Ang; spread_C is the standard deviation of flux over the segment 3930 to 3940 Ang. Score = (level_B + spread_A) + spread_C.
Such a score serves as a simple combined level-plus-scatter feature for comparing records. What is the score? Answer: 24.5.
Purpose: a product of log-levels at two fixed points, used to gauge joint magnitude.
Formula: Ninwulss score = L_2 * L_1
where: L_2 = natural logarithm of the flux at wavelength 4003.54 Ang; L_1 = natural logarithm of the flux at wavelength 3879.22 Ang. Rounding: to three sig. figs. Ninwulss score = 10.5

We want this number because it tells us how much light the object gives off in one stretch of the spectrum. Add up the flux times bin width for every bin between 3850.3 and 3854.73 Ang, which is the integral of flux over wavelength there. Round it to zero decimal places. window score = 116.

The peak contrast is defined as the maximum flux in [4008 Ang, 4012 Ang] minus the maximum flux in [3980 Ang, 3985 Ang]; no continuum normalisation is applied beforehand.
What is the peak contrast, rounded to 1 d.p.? -1.0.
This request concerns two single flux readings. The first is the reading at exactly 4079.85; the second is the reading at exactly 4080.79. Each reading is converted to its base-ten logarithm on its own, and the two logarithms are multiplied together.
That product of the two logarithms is 1.90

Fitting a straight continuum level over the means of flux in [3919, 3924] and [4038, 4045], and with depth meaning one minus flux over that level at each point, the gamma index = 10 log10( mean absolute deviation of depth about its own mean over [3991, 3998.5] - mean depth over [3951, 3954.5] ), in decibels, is -11.3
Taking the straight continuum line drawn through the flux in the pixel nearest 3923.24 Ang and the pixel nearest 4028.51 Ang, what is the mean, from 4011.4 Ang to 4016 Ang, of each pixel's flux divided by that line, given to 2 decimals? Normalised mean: 1.03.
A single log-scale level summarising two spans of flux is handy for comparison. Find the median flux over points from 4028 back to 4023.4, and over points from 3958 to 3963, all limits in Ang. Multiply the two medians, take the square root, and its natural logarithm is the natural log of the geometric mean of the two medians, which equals 3.180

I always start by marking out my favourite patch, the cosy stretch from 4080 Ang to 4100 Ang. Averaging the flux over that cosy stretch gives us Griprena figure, 23.9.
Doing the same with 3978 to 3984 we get 24.6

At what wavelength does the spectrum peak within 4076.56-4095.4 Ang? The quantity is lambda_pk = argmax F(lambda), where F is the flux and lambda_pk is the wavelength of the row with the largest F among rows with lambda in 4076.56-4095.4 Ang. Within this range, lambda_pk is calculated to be 4094.91 Ang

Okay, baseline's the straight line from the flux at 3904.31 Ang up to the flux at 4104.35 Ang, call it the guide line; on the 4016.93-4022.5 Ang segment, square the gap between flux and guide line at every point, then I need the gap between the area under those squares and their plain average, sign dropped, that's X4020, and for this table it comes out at 3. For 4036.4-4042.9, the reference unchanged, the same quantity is 1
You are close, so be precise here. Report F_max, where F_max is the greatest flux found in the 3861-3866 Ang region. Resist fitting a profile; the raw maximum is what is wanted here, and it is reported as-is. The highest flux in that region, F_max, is 28.41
